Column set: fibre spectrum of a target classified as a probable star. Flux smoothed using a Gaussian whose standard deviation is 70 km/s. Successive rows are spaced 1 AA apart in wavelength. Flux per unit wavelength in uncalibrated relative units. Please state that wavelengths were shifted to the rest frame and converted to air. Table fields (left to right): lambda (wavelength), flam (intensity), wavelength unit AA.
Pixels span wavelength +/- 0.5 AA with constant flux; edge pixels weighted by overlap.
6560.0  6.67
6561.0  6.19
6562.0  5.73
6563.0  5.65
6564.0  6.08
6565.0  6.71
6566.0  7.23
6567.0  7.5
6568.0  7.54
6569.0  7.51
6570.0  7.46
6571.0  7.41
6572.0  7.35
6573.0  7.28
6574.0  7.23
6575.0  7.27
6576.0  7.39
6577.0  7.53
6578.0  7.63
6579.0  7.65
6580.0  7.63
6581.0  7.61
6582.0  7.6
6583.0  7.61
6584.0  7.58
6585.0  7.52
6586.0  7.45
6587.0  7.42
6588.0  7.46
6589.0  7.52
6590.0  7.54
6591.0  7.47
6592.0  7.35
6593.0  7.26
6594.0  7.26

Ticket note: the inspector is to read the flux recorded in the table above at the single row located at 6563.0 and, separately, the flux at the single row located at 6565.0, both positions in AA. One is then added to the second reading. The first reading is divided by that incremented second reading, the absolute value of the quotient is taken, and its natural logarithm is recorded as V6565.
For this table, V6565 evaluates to -0.31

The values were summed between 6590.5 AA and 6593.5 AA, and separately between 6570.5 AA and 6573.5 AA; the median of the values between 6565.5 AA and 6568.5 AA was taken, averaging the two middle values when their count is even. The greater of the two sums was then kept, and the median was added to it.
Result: 29.6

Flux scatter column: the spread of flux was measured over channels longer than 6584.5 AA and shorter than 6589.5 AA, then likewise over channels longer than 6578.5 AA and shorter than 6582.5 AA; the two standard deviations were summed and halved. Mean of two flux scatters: 0.03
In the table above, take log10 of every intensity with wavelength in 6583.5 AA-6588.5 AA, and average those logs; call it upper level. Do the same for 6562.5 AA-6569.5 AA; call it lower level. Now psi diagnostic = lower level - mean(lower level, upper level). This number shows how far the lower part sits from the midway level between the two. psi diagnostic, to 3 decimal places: -0.019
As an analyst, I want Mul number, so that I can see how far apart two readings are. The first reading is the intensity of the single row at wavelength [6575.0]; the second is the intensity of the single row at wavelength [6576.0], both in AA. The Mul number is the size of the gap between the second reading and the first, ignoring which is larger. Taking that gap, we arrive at 0.12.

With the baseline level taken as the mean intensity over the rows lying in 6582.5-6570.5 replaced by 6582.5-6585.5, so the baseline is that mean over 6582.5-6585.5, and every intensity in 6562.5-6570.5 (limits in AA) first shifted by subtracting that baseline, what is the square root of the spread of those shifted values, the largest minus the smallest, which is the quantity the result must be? 1.37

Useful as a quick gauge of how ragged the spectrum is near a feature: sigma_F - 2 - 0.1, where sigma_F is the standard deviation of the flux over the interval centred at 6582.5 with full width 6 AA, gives -2.06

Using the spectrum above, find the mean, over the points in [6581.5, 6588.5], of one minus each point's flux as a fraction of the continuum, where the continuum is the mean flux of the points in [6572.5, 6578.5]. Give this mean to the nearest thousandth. -0.018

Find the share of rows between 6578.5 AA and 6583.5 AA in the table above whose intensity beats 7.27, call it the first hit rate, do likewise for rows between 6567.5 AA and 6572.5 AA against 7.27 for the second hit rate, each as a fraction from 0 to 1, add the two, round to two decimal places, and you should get 2.00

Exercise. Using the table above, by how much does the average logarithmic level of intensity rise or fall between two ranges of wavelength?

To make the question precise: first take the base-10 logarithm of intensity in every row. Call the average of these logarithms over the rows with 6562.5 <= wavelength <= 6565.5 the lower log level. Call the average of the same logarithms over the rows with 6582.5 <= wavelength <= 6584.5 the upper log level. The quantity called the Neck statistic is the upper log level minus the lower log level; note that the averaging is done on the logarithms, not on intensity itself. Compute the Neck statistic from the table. 0.093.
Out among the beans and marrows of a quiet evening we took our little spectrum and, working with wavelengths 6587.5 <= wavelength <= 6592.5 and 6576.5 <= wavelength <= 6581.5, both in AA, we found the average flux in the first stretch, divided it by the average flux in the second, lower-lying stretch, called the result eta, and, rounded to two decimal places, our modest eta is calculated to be 0.98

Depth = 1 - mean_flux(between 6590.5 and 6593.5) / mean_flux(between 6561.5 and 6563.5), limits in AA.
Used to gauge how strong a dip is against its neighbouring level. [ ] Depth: -0.29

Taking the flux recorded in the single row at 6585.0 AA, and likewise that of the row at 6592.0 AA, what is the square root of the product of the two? 7.43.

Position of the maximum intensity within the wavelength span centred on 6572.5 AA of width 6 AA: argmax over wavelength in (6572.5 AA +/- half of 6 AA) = 6570.0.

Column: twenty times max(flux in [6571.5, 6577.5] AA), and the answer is 151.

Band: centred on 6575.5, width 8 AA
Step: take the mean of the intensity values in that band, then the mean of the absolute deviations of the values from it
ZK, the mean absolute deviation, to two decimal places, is 0.14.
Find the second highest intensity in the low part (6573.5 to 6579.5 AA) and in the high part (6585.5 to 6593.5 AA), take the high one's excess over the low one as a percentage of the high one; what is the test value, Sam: -1.5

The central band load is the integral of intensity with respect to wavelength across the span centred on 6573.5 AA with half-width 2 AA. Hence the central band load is 29.1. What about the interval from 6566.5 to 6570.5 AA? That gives 30.0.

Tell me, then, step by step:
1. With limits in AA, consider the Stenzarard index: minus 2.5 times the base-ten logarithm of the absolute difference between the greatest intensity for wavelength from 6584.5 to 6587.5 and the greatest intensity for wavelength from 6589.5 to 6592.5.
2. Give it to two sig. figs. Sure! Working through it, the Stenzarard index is 4.2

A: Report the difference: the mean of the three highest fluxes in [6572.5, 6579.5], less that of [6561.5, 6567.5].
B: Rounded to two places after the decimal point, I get 0.46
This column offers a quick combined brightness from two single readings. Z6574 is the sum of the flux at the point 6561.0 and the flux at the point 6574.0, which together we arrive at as 13.4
